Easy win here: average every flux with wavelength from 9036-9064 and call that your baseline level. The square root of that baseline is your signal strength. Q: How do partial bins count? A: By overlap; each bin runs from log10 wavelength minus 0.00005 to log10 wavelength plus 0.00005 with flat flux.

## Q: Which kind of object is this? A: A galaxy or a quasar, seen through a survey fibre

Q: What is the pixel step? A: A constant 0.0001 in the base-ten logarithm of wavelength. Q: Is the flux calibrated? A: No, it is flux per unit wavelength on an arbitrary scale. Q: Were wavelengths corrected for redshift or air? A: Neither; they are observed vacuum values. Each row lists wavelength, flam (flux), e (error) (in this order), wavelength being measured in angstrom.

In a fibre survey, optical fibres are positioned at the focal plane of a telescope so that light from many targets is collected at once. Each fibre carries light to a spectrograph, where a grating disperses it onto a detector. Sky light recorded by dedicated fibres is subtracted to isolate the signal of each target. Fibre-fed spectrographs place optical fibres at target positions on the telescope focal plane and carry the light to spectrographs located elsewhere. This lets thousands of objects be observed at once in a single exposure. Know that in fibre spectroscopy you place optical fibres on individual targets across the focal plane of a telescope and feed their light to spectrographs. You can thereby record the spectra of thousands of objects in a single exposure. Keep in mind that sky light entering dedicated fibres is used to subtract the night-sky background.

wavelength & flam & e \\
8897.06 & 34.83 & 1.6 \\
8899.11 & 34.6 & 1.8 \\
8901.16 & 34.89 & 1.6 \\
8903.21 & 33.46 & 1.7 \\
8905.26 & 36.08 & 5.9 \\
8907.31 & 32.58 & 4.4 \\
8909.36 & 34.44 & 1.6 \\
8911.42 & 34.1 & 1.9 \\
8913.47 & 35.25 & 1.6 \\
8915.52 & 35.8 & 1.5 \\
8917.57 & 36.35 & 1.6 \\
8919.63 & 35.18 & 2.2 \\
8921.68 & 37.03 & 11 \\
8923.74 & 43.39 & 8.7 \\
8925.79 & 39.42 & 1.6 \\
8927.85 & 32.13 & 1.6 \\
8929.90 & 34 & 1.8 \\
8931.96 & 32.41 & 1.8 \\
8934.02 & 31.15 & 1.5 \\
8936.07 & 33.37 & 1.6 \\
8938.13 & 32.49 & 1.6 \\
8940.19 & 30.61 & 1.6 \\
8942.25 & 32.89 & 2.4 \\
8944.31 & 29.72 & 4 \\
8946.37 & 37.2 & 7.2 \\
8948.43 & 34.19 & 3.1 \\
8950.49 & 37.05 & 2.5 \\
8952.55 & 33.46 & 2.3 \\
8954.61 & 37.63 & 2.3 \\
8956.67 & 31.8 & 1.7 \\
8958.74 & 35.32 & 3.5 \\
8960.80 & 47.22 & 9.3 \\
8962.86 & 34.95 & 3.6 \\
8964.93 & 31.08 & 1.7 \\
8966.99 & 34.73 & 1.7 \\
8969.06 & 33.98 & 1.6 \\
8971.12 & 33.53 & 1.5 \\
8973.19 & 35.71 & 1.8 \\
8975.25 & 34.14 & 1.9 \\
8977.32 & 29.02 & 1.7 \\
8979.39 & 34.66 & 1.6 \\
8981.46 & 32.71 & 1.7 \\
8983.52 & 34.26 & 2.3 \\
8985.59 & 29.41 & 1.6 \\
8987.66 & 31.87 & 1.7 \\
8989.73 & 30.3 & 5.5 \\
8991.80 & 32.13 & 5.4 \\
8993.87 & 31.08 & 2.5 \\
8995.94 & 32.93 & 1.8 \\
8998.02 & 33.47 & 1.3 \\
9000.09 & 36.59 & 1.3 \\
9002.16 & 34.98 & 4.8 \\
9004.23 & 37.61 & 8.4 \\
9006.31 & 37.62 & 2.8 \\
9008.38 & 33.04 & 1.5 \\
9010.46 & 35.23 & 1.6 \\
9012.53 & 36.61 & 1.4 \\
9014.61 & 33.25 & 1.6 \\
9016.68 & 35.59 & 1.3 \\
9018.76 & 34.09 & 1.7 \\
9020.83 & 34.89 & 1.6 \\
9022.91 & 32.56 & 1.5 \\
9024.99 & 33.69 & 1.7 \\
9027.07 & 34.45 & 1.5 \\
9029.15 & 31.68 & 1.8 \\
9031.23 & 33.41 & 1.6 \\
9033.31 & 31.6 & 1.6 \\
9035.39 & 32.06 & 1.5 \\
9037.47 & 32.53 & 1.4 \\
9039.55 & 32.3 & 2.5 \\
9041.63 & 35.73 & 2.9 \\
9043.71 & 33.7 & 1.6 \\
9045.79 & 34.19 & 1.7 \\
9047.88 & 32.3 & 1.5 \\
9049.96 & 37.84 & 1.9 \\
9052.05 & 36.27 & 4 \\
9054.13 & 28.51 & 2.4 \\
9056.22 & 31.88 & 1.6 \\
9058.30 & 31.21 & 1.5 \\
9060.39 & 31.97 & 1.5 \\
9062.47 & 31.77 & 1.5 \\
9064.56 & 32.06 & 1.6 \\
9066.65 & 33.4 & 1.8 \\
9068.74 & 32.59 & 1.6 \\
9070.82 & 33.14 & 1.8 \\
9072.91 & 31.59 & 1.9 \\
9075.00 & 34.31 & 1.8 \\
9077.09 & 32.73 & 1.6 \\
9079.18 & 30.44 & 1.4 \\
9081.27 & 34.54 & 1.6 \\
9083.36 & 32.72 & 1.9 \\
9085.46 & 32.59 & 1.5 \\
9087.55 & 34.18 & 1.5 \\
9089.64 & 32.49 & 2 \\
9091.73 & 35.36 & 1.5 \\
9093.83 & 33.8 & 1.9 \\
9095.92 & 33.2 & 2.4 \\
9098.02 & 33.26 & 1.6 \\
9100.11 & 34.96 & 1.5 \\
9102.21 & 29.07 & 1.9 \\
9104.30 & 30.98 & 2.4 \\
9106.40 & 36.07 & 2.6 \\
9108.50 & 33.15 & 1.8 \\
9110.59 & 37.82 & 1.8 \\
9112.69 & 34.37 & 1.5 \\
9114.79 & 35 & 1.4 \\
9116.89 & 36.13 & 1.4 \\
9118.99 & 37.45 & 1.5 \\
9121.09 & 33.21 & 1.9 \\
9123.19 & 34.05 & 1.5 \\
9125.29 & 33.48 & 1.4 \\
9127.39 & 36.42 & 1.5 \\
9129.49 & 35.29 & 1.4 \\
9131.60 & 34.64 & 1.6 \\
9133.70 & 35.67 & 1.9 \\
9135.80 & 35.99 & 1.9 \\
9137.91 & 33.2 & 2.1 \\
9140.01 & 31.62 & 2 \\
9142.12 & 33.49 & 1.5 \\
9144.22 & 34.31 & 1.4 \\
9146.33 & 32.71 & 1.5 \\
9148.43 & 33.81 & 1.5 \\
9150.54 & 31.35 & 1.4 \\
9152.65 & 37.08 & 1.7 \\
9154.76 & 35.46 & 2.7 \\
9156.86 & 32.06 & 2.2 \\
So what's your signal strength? 5.75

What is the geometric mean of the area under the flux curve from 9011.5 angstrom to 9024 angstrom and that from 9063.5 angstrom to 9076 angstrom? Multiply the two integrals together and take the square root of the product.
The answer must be 421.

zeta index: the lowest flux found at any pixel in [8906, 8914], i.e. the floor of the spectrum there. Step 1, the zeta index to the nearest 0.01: 32.58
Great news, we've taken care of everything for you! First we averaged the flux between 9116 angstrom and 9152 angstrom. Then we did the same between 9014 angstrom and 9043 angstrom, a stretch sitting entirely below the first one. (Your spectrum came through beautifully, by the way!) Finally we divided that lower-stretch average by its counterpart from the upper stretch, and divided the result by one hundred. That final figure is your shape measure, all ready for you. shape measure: 0.0097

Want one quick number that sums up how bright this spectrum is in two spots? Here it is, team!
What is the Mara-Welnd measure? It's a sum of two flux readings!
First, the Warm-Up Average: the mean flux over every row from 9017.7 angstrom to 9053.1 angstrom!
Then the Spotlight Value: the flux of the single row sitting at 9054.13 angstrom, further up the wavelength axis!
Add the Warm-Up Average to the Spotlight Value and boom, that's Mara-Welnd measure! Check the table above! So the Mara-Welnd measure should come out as 62.2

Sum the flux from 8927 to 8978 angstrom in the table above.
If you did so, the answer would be 850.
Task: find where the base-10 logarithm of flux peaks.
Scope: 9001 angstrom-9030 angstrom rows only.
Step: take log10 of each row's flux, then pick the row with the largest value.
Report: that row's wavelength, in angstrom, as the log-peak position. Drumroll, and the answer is 9006.31 angstrom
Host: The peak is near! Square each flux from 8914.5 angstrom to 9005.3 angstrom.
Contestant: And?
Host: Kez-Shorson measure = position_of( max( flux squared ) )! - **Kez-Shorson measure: 8960.80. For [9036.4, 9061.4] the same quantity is 9049.96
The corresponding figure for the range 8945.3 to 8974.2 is 8960.80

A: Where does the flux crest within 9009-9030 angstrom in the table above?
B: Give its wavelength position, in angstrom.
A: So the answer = 9012.53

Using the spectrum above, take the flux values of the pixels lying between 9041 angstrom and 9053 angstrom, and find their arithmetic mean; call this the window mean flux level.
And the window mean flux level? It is 35.0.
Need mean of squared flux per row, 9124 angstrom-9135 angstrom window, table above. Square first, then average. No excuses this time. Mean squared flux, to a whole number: 1233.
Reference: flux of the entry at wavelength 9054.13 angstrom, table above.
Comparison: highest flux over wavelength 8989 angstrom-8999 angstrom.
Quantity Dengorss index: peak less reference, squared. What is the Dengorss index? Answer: 25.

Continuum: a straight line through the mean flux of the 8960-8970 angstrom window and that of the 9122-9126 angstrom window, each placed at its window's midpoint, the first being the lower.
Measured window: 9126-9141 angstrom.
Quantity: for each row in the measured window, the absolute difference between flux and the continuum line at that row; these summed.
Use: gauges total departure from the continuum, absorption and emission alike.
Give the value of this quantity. 12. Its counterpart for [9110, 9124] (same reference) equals 12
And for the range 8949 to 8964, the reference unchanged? 23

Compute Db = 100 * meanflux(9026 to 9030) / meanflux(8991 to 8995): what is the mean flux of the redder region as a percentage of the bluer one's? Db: 105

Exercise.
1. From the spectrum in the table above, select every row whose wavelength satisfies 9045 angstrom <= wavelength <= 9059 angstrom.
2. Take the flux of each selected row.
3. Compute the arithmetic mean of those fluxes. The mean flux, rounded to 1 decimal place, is 33.2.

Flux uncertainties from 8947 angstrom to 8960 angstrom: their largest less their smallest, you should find 1.80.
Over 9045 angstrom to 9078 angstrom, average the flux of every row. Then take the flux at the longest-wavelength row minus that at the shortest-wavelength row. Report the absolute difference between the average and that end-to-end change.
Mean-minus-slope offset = 34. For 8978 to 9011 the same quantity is 33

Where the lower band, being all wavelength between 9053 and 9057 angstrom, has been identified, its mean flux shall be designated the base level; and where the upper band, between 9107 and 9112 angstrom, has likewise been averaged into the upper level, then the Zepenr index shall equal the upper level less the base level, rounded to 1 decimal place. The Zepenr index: 5.3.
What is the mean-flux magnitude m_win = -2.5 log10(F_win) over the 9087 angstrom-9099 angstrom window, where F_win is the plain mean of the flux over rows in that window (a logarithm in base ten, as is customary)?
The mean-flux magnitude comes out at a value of -3.82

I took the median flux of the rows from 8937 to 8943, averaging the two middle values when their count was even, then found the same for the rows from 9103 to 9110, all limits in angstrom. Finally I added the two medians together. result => 65.6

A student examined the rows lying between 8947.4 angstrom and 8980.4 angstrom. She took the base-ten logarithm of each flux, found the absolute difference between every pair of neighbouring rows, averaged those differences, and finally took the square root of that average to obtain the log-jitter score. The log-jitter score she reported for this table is 0.23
